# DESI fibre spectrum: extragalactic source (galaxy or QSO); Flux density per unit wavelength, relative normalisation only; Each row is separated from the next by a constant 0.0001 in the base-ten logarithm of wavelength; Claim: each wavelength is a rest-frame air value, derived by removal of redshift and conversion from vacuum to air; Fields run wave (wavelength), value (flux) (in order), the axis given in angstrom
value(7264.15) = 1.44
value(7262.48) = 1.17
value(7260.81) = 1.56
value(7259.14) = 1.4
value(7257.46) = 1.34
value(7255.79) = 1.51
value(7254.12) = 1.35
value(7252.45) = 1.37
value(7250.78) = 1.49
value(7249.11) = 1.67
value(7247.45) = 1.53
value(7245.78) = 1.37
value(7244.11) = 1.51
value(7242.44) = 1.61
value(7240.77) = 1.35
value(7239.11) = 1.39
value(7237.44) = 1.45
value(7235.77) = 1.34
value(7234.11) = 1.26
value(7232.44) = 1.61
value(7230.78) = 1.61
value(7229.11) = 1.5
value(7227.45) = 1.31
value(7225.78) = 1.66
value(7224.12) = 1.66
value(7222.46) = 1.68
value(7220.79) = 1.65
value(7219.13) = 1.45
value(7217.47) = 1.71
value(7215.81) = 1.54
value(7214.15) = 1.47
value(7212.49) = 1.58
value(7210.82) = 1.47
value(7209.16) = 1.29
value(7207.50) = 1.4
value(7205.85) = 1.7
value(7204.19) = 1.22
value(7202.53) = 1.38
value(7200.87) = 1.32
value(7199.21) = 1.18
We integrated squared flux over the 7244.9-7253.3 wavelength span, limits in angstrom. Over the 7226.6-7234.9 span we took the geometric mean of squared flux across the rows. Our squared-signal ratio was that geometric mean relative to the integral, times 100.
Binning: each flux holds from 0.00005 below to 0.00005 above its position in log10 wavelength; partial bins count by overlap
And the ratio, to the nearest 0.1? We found 11.3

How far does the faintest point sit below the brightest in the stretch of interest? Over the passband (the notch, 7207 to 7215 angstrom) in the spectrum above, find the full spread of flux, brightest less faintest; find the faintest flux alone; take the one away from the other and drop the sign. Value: 1.00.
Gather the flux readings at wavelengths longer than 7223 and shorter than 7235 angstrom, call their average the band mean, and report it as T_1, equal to 1.52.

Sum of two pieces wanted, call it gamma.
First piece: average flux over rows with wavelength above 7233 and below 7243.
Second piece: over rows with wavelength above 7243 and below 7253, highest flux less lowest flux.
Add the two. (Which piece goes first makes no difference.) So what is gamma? 1.70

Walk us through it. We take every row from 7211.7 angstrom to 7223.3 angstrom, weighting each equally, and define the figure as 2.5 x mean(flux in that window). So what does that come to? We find 3.96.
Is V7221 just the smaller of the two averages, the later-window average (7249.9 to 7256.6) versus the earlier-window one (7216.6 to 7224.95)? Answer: 1.43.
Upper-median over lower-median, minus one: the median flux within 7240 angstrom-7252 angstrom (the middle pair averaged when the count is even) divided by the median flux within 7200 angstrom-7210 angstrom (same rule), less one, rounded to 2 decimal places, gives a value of 0.12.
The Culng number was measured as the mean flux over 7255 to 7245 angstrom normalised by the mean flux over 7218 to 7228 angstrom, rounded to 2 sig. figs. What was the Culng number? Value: 0.93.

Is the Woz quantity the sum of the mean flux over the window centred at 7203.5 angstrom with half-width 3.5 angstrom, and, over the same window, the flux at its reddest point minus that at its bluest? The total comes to 1.78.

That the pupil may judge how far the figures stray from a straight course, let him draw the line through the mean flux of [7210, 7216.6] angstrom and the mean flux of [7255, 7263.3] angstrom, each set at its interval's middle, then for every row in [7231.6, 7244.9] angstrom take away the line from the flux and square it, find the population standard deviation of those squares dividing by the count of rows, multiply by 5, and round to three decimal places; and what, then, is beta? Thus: 0.065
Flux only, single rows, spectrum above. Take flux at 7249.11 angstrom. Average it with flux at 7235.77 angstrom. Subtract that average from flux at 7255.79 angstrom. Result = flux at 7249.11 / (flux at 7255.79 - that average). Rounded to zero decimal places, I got 334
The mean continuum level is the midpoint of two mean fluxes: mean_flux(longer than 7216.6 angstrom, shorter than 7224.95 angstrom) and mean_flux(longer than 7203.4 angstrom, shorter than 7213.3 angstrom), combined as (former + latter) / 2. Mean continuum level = 1.54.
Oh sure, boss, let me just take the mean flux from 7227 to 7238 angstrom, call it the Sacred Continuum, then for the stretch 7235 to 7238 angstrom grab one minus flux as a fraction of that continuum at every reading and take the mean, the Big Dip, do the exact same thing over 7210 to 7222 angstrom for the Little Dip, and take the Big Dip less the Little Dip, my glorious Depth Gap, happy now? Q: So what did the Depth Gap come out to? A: 0.11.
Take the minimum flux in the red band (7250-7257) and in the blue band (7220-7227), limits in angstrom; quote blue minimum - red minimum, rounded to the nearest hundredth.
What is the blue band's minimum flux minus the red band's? 0.30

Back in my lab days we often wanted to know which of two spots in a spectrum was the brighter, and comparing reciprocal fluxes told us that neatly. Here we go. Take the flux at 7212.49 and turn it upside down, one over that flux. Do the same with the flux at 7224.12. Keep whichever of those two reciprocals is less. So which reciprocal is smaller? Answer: 0.602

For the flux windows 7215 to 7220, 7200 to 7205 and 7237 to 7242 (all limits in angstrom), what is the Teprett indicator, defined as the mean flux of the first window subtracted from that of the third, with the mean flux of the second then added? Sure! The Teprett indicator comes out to 1.14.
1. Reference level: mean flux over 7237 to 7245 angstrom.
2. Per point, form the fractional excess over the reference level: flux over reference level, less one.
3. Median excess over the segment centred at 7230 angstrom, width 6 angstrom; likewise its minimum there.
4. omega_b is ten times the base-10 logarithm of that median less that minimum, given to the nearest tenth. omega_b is -7.8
